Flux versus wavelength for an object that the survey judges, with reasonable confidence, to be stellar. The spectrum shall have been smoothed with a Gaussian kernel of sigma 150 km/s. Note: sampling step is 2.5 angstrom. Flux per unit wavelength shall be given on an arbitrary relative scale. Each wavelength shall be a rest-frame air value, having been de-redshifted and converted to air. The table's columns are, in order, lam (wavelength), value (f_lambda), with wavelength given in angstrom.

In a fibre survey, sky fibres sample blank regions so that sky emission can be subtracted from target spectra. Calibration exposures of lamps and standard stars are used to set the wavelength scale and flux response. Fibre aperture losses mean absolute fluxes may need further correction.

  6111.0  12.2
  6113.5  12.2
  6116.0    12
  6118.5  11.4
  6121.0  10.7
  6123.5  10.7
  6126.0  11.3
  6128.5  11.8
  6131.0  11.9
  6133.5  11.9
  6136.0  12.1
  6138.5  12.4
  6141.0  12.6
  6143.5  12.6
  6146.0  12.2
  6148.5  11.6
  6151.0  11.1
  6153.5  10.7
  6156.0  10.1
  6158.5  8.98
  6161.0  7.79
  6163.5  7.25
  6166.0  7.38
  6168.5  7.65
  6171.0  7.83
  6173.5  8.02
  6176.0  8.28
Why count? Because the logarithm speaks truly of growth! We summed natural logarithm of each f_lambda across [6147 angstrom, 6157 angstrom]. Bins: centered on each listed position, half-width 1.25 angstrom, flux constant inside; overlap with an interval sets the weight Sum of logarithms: 10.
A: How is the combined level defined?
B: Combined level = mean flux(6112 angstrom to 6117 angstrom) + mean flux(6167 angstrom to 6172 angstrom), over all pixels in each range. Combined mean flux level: 19.8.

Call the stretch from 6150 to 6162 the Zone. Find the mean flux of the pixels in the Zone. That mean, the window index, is 9.7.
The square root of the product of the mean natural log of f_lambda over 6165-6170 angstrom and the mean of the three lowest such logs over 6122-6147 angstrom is 2.21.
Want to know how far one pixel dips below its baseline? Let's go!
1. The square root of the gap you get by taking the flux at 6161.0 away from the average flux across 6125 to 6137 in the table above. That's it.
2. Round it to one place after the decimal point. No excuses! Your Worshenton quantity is 2.0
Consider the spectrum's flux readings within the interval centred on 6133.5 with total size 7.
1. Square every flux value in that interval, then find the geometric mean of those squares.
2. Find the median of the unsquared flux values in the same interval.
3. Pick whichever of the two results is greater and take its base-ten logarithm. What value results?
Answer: 2.16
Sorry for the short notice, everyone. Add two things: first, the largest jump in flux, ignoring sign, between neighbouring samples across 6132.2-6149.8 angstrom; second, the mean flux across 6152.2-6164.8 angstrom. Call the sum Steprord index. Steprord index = 9.6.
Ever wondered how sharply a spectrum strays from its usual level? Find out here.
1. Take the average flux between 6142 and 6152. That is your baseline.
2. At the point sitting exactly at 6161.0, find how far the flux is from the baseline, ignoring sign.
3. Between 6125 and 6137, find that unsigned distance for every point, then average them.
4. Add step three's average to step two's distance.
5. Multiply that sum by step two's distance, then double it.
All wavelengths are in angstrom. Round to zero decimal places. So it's 35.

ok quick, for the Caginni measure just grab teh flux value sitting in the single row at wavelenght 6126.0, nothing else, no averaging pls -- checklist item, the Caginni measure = 11.3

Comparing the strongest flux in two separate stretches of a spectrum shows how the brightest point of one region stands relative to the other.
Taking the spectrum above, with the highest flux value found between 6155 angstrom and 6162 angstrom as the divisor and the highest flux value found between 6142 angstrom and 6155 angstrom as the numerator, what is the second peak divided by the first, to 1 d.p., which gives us 1.2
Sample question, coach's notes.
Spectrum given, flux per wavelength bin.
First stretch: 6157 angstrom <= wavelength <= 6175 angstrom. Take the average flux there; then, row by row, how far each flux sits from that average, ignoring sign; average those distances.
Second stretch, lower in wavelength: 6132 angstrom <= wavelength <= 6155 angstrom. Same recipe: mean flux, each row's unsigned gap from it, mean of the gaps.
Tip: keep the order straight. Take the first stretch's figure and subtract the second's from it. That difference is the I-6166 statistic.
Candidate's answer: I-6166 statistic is -0.1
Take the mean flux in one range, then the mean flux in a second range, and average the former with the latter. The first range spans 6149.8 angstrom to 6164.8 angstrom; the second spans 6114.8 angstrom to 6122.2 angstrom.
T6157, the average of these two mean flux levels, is 10.3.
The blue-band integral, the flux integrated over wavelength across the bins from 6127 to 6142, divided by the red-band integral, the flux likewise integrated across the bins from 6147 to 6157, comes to 1.7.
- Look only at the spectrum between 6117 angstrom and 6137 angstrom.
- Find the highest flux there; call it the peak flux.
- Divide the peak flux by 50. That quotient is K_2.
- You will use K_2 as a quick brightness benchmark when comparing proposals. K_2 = 0.242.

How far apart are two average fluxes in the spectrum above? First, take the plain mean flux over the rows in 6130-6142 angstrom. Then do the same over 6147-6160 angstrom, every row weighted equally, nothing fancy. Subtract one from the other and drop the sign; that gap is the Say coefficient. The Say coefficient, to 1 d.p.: 1.7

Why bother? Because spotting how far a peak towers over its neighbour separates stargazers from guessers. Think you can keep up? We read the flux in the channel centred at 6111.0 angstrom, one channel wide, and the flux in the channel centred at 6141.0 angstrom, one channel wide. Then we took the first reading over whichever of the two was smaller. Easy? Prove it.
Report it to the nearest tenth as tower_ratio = 1.0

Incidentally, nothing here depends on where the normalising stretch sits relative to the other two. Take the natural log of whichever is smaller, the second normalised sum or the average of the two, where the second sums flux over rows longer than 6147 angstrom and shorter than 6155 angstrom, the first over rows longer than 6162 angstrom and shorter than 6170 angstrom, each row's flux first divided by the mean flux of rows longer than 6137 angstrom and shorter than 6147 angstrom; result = 0.80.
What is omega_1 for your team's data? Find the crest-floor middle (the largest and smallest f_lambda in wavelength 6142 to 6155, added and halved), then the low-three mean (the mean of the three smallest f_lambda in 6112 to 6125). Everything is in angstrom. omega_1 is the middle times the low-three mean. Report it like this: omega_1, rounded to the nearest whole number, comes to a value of 127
